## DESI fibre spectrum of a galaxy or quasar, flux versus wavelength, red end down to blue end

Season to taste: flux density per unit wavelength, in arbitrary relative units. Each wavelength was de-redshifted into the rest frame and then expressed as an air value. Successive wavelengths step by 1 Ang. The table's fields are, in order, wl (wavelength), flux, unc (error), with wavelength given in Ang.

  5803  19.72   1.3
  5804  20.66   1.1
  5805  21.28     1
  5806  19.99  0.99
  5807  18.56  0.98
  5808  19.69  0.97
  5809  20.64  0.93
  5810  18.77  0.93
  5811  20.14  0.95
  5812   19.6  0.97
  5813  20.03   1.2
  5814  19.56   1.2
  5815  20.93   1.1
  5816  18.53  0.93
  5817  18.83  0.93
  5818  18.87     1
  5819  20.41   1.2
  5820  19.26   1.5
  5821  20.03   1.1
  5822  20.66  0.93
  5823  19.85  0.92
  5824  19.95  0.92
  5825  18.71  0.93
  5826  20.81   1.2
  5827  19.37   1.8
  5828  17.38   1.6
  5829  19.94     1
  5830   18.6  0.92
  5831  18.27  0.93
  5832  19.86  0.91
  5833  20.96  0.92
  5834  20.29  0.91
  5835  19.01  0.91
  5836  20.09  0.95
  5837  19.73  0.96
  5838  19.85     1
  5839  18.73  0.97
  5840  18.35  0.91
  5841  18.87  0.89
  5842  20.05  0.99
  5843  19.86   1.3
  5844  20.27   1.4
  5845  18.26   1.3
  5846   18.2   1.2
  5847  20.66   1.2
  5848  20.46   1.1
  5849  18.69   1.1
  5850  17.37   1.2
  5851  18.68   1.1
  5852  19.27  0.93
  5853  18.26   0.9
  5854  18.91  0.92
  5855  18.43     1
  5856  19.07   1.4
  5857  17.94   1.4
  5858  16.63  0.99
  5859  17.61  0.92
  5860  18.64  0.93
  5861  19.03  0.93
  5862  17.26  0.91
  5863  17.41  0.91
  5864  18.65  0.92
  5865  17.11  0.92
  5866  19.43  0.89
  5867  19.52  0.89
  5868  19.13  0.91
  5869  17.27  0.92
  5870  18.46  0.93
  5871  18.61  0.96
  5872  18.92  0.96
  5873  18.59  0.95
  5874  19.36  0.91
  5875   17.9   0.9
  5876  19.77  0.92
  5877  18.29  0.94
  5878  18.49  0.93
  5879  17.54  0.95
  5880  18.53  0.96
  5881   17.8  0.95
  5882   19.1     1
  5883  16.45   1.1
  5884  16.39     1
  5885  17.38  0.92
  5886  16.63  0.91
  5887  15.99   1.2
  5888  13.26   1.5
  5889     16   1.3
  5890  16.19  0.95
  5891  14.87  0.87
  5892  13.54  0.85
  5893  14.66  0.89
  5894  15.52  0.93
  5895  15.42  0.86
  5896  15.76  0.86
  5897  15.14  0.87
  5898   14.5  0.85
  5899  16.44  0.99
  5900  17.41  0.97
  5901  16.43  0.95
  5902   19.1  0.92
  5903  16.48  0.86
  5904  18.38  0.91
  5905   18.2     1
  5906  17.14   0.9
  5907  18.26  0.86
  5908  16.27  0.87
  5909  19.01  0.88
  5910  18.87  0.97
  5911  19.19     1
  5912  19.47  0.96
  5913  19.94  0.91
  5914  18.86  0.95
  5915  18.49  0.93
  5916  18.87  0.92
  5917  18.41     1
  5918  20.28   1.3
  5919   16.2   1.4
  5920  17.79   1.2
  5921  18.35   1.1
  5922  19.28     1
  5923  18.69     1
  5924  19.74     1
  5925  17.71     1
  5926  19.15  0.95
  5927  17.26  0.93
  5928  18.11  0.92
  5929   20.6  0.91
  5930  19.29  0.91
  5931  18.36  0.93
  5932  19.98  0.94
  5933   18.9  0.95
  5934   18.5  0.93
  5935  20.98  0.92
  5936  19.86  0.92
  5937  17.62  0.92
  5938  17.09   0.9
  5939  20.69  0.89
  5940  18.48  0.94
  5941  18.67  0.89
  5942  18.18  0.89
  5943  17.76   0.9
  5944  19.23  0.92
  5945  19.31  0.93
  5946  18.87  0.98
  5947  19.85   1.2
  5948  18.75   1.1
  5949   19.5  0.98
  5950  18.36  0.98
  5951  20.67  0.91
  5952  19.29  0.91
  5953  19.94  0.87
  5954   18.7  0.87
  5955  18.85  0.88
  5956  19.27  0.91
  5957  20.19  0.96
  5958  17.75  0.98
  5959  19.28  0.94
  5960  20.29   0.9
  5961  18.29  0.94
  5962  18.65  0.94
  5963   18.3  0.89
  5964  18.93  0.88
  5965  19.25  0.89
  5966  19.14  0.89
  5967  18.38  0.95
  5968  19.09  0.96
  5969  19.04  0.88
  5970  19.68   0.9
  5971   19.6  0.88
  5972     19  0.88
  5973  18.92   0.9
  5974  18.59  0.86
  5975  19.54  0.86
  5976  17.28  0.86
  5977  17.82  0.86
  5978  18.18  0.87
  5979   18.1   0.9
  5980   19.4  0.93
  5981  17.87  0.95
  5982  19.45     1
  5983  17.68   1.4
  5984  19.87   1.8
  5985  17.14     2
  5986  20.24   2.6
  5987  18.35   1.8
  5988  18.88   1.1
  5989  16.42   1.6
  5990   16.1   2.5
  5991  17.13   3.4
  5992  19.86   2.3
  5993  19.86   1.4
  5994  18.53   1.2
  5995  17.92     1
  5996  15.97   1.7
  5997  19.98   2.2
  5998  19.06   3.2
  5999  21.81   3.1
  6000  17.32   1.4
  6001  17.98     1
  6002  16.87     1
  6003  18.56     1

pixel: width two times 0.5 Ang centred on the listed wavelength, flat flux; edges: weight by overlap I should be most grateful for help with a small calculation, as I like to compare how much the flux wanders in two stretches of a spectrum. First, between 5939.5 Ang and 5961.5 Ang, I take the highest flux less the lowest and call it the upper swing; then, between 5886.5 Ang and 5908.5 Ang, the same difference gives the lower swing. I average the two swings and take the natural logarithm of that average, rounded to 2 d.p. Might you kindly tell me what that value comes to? 1.48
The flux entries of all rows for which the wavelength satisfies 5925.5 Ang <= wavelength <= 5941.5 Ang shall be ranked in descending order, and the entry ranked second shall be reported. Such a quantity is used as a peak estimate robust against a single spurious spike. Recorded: 20.69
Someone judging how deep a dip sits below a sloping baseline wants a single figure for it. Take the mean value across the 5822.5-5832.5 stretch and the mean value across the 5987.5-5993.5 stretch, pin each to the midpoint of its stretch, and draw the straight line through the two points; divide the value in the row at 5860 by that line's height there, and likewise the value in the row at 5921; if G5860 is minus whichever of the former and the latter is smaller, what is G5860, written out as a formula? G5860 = -0.98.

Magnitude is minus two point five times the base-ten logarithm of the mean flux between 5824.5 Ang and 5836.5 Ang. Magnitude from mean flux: -3.22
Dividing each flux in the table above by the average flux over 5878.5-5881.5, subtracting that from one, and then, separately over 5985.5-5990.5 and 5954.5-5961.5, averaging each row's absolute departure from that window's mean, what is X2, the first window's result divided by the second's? 1.9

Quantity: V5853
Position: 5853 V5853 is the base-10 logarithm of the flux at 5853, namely 1.26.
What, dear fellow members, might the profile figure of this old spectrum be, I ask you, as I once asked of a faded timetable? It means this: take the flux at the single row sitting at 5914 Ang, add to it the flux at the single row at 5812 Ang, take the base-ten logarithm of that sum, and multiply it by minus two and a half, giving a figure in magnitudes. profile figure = -3.963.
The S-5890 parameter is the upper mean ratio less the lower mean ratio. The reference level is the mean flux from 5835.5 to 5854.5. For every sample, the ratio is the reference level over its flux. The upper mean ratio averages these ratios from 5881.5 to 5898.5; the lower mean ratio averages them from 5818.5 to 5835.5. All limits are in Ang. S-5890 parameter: 0.25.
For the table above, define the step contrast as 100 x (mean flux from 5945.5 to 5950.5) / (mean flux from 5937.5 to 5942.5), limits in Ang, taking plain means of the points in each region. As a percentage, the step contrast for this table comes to 102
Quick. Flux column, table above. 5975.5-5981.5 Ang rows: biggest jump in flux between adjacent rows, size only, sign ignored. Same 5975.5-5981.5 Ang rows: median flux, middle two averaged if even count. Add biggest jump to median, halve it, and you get 9.8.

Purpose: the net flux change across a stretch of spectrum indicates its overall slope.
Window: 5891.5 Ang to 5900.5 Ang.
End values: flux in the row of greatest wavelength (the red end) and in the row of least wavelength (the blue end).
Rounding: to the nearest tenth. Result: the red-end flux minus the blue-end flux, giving 3.9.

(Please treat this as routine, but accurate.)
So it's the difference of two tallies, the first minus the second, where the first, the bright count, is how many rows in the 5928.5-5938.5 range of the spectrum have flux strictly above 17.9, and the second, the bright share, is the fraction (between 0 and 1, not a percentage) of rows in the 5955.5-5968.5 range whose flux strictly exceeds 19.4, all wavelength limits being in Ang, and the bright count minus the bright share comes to 8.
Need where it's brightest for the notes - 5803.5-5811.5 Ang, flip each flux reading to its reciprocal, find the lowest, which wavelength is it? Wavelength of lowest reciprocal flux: 5805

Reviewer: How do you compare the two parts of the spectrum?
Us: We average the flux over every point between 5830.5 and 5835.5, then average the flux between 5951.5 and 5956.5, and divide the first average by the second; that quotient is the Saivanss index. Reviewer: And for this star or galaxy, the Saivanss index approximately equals 1.02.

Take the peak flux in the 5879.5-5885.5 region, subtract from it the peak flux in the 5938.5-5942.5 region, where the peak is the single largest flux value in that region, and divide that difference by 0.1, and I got -16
